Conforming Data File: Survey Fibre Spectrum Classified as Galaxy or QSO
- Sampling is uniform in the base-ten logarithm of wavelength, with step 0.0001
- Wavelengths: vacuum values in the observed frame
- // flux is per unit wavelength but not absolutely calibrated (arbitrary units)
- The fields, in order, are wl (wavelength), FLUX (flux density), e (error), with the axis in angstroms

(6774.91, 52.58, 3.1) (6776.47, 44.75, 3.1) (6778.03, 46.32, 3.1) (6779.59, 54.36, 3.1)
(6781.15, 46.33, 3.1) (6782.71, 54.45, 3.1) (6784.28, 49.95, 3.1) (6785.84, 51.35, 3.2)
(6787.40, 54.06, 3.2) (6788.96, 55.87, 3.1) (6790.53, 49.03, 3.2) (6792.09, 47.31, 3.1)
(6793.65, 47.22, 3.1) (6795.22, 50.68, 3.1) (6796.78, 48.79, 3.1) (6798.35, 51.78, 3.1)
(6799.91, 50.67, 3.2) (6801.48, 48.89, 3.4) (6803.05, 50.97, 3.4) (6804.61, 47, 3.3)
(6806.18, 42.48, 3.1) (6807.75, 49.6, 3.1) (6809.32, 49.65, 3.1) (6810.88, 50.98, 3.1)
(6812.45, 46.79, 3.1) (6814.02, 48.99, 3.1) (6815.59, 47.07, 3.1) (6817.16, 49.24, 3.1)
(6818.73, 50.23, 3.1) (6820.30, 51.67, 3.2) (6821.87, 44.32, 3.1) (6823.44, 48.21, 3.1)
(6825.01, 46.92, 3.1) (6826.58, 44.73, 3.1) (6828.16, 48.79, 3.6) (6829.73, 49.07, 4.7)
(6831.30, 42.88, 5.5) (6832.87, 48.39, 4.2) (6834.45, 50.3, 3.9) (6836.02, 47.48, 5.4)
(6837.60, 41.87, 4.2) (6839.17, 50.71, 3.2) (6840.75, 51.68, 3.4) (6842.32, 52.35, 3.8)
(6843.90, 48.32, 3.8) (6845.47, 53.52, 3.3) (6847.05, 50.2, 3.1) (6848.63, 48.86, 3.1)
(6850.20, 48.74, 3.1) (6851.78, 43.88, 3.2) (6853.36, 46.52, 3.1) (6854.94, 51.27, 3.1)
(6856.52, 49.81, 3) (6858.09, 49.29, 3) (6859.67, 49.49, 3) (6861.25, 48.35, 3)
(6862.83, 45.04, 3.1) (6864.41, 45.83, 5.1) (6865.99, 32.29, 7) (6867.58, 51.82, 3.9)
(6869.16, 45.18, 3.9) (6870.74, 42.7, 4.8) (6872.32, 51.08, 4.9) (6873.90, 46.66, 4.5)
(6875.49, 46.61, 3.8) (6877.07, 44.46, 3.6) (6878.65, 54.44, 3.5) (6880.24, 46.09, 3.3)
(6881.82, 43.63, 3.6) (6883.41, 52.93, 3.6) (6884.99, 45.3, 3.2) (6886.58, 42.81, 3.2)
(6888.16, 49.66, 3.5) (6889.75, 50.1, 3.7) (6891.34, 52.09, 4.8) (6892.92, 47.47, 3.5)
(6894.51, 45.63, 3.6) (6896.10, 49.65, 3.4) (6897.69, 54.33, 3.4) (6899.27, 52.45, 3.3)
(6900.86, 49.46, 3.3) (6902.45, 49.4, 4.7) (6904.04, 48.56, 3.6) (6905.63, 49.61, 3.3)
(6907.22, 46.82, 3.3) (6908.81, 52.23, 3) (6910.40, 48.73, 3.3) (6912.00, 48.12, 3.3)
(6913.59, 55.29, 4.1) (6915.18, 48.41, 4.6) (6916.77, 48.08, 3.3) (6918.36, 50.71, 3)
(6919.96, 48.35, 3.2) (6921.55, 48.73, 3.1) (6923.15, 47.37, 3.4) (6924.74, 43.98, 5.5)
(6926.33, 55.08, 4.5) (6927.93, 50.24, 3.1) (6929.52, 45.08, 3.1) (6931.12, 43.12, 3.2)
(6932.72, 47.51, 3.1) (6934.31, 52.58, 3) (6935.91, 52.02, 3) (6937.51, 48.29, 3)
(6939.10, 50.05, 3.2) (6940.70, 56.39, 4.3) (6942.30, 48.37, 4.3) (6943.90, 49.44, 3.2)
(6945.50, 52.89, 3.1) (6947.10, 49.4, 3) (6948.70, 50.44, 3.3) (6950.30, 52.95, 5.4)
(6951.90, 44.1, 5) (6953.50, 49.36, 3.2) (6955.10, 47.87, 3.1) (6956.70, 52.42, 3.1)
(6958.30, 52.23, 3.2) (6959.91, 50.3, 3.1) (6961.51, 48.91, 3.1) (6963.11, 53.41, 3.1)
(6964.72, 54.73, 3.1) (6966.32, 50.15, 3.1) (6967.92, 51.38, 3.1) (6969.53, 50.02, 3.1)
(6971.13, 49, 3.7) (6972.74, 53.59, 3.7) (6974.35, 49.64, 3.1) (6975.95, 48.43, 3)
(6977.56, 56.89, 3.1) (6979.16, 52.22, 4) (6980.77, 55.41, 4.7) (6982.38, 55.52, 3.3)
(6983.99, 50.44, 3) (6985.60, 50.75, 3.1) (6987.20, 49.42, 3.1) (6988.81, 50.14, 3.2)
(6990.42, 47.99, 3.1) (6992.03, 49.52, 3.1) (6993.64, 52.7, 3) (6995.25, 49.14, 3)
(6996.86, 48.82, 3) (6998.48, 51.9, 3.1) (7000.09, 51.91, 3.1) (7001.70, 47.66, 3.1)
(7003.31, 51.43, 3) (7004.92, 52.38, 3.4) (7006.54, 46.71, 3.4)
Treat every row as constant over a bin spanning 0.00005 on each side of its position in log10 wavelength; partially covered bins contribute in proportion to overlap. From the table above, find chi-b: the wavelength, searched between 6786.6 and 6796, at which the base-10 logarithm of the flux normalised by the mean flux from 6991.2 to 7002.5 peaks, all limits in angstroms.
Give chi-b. 6788.96 angstroms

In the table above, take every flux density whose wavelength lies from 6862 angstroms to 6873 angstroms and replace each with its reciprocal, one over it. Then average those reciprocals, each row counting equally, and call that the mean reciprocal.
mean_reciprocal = 0.0228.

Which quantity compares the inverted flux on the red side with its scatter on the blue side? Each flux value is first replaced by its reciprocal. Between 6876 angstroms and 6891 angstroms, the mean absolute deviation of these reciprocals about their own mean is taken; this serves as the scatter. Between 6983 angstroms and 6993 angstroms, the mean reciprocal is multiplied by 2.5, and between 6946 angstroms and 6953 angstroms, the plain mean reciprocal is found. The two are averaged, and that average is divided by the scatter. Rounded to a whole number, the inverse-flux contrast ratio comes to 23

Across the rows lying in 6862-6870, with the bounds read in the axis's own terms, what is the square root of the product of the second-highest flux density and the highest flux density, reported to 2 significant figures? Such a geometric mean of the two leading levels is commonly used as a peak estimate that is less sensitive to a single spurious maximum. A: 49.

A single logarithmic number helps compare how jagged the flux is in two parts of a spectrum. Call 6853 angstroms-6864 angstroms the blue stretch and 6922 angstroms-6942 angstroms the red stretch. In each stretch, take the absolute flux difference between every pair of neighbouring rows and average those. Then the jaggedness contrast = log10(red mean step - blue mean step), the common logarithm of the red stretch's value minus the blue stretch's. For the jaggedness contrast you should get 0.40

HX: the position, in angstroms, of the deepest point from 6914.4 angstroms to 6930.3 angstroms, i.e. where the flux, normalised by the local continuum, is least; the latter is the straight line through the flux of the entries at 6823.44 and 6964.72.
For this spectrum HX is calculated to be 6924.74 angstroms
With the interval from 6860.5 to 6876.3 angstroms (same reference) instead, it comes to 6865.99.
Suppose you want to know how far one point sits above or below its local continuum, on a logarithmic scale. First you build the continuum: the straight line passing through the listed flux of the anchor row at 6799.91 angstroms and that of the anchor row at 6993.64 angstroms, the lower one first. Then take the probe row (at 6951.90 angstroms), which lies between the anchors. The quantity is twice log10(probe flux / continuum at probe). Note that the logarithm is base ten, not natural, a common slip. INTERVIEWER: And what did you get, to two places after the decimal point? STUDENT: -0.15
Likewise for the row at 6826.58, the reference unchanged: -0.11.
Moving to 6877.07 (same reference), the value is -0.13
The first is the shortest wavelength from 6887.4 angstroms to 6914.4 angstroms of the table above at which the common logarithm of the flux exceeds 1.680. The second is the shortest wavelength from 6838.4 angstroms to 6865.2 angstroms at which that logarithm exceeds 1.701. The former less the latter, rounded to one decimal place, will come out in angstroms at 49.0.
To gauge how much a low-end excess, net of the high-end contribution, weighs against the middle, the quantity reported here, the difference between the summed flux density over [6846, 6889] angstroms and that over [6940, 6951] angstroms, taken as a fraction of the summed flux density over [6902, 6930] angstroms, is 1.0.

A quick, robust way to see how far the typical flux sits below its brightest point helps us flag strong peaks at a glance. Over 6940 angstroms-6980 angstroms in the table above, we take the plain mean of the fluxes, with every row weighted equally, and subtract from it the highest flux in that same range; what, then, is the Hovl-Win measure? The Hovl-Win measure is -5.9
